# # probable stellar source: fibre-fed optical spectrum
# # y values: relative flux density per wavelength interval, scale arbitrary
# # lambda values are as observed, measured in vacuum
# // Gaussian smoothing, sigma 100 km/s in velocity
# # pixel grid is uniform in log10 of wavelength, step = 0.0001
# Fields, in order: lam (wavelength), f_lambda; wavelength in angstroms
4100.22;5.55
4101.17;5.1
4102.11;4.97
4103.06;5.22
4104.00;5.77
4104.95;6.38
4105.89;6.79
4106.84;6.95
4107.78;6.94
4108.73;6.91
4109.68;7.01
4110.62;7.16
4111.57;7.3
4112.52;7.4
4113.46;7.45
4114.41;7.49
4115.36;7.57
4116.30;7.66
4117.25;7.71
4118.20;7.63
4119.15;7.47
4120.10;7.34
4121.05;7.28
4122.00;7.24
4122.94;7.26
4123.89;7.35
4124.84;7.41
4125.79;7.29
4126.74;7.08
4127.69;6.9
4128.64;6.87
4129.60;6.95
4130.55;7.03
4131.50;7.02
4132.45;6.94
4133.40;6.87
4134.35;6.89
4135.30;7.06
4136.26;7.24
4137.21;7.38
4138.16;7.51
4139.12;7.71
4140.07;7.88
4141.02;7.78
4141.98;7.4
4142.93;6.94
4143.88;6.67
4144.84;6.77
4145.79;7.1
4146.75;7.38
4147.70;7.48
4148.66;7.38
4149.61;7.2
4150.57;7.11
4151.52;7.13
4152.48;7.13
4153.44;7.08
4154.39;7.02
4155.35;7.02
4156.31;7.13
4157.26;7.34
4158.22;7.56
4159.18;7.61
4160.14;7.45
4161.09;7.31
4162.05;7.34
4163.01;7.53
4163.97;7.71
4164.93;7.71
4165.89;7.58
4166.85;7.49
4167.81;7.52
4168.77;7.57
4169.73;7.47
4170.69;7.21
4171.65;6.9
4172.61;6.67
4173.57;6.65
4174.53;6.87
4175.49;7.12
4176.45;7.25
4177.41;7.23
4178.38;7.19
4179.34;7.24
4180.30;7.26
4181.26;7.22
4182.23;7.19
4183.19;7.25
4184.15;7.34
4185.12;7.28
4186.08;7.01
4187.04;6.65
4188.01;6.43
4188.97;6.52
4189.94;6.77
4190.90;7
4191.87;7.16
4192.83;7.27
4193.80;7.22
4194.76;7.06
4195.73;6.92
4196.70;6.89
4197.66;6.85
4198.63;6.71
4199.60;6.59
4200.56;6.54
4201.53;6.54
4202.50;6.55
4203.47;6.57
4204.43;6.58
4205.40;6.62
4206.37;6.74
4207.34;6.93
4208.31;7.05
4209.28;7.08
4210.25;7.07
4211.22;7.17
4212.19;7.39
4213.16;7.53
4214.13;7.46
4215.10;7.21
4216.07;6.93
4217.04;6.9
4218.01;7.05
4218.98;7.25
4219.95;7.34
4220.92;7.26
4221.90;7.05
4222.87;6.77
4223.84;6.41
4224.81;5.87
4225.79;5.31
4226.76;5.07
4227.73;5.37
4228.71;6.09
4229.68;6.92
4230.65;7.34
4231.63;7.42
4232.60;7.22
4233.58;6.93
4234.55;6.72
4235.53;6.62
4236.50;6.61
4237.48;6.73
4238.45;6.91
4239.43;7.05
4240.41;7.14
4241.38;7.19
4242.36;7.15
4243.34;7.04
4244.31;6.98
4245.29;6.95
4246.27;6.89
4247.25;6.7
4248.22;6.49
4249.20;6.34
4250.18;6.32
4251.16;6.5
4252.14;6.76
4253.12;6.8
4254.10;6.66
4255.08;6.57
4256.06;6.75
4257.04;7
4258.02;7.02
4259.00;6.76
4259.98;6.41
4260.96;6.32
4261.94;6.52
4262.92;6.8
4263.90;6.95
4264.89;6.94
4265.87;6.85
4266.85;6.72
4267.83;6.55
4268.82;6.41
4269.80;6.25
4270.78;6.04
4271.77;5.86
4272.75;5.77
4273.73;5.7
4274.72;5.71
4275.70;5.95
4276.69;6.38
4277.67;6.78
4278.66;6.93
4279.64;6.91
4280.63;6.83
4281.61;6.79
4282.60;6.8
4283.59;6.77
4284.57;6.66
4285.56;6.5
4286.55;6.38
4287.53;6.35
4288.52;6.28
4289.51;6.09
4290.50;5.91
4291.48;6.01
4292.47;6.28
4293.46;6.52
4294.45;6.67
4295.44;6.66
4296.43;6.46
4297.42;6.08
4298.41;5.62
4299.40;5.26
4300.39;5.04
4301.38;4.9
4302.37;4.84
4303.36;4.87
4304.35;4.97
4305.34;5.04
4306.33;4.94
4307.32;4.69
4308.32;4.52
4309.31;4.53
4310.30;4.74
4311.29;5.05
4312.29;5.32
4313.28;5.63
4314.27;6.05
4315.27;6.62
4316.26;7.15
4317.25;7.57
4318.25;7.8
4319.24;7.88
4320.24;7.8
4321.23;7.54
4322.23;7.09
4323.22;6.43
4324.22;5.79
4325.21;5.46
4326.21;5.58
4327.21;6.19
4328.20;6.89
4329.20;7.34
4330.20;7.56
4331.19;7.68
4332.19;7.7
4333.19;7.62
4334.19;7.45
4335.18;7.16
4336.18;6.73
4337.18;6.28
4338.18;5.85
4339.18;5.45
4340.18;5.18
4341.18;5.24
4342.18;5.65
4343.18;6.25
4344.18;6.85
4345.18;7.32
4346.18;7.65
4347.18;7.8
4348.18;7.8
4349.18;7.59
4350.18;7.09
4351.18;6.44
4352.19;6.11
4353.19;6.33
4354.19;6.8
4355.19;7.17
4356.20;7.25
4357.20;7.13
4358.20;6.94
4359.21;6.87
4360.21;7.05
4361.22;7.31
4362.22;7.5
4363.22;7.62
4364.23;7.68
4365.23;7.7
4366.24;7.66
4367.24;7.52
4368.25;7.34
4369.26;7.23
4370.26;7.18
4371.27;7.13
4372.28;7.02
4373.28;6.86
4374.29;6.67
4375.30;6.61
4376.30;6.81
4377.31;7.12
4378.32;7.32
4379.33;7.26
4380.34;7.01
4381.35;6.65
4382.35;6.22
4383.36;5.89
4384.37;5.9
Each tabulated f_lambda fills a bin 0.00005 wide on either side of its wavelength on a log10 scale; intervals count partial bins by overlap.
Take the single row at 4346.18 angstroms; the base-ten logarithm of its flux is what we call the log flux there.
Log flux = 0.884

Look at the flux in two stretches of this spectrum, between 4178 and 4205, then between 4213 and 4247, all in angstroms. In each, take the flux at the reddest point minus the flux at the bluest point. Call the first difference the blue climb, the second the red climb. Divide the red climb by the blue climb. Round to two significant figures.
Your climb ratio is 1.0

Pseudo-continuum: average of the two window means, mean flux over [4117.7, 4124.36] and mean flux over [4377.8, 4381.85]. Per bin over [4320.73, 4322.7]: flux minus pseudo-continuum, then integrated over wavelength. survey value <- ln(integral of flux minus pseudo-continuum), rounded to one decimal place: -1.6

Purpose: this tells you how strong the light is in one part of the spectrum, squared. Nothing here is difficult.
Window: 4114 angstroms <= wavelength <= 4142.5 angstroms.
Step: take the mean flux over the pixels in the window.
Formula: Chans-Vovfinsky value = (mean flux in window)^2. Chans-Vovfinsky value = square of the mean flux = 53.4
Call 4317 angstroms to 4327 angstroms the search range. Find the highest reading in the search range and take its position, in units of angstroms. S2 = 4319.24 angstroms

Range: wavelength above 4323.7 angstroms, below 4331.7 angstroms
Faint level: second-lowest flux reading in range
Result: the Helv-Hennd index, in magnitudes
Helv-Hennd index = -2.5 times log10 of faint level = -1.87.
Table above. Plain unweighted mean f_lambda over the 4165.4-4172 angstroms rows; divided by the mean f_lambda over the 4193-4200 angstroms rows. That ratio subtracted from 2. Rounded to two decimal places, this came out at 0.93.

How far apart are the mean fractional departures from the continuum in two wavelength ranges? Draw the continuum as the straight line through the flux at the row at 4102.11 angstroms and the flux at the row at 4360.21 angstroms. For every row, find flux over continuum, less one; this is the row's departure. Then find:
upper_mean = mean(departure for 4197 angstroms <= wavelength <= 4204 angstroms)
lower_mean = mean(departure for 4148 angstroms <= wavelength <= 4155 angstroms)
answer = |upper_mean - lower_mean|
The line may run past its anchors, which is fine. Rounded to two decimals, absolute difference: 0.18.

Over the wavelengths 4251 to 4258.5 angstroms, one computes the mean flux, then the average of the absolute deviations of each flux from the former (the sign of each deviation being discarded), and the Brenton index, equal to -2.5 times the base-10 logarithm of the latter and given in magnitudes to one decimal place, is 2.2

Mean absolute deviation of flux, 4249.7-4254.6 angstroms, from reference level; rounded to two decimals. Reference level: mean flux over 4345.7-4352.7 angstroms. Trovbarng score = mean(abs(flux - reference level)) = 0.60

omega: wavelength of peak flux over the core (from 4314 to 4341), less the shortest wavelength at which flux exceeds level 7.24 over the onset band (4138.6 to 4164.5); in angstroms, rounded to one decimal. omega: 180.1 angstroms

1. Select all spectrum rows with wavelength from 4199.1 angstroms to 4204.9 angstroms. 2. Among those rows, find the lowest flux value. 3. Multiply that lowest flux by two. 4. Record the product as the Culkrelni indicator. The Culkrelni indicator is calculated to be 13.1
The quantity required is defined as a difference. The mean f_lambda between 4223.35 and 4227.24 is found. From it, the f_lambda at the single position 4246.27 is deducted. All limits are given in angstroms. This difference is -1.2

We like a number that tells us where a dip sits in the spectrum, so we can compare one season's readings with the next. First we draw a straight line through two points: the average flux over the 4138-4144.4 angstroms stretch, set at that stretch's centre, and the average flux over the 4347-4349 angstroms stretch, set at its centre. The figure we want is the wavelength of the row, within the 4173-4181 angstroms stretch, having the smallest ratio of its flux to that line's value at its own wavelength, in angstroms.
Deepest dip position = 4173.57 angstroms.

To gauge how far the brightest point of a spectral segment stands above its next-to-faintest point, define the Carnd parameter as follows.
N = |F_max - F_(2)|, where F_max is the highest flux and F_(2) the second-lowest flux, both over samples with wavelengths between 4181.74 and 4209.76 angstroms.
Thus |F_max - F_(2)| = 0.82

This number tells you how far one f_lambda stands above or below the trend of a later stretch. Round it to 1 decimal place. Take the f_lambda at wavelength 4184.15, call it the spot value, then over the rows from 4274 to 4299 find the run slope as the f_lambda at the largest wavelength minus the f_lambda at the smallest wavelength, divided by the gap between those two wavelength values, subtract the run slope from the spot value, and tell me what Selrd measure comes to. 7.3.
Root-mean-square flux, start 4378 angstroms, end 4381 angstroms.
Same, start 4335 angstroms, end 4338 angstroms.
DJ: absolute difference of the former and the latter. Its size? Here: 0.46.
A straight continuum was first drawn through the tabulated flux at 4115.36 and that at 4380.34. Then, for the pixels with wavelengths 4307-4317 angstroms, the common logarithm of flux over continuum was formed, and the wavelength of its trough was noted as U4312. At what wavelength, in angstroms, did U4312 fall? 4308.32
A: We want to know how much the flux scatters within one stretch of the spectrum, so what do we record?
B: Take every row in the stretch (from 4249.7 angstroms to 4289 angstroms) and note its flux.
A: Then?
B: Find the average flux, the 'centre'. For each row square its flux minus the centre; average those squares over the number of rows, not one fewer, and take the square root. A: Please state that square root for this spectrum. 0.4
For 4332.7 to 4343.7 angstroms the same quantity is 0.8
